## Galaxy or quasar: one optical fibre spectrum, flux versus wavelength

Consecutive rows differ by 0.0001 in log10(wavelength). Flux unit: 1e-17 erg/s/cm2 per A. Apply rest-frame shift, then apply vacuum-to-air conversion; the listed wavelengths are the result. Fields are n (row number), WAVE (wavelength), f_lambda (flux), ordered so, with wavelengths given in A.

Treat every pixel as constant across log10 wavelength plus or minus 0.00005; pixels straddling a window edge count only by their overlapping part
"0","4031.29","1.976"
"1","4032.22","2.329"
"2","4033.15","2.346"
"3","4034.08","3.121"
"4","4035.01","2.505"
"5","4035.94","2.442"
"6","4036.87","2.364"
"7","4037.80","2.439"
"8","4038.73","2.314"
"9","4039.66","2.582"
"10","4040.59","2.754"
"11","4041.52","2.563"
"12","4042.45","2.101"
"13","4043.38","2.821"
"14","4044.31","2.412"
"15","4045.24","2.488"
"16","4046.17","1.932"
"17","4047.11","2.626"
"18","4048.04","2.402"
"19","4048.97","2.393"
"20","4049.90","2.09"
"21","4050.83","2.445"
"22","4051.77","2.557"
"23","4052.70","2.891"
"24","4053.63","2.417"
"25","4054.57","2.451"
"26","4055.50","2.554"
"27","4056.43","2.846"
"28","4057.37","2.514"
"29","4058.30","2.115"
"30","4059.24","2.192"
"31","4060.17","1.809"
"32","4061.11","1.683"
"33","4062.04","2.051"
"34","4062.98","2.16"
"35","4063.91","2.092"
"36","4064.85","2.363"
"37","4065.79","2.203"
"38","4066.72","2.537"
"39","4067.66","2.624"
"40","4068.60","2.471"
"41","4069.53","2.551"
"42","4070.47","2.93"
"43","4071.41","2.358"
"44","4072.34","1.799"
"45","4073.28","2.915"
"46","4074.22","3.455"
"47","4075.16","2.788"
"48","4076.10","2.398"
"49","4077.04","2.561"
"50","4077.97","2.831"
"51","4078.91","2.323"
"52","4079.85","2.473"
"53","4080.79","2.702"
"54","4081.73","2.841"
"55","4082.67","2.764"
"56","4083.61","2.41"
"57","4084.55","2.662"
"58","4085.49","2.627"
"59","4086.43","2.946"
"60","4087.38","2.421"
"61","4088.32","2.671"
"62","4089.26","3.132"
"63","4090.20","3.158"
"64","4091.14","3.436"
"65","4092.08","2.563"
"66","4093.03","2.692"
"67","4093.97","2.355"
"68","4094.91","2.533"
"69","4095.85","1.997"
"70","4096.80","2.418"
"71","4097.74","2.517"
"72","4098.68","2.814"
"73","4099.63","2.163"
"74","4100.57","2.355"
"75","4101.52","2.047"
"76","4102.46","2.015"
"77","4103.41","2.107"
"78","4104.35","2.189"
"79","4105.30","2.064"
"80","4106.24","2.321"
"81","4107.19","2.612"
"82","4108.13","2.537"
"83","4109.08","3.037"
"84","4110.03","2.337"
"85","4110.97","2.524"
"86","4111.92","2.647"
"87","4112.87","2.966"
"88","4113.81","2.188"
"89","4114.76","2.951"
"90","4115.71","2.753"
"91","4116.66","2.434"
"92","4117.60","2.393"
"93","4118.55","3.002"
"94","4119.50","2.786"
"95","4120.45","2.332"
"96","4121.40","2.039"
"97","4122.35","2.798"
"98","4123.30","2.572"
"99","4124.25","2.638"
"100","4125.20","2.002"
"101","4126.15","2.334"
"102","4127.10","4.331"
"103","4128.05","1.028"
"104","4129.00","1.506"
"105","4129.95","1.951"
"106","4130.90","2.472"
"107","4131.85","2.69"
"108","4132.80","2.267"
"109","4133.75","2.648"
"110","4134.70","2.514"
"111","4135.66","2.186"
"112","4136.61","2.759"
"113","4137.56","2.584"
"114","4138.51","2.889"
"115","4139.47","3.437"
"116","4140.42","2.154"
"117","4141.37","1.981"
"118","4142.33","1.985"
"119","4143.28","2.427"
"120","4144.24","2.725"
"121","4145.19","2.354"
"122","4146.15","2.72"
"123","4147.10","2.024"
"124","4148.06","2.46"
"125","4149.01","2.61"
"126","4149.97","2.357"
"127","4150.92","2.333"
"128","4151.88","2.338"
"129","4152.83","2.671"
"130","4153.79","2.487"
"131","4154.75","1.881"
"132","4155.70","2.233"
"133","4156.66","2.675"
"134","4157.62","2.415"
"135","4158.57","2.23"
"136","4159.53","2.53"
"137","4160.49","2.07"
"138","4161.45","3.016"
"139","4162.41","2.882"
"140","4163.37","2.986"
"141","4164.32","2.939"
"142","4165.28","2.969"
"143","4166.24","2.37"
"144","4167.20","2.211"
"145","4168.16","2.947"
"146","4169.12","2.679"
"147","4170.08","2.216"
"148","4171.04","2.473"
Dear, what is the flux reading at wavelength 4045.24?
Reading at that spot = 2.488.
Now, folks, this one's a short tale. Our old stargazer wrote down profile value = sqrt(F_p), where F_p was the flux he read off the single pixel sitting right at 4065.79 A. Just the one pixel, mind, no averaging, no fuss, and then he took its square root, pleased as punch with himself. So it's 1.48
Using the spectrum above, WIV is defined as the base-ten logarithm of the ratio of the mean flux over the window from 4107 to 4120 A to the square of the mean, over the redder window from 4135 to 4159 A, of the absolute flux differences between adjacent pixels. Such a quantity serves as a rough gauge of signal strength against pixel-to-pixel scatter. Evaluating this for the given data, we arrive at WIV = 1.33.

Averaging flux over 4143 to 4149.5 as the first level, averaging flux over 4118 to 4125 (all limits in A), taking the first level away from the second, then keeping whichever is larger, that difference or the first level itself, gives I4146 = 2.47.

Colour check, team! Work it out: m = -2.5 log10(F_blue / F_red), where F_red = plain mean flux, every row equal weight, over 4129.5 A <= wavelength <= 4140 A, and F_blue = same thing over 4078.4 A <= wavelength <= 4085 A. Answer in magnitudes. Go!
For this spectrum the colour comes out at -0.01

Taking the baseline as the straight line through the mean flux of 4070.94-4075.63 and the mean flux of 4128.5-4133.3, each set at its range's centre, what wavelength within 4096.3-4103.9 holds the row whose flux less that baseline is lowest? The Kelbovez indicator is 4102.46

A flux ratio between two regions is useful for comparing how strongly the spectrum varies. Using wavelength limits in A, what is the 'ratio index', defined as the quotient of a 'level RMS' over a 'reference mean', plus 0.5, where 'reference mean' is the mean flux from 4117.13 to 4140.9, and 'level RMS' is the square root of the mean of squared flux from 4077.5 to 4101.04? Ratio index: 1.56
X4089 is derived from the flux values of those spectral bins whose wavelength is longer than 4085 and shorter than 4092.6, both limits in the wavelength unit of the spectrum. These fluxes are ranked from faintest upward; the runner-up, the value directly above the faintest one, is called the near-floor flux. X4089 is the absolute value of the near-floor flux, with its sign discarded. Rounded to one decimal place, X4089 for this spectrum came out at 2.6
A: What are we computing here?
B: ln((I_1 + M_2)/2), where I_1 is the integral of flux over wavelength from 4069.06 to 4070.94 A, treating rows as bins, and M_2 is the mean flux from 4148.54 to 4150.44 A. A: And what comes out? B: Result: 1.34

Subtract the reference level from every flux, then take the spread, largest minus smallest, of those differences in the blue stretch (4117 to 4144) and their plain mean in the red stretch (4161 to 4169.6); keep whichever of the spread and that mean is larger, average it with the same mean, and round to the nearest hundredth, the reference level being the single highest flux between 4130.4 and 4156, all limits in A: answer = 1.32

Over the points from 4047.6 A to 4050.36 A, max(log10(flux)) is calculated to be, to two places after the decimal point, 0.38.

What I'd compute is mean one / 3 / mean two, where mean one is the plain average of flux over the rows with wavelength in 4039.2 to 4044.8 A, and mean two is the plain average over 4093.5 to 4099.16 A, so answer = 0.35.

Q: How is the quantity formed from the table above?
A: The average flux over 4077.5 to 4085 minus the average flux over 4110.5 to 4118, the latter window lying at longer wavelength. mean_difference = 0.02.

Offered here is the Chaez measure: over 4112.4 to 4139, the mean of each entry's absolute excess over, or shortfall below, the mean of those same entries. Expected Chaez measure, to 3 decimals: 0.384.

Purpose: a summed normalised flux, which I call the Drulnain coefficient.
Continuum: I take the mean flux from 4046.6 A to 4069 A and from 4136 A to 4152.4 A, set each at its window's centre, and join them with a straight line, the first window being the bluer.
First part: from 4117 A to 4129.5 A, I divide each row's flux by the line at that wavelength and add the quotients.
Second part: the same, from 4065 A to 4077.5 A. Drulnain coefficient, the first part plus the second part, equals 27.1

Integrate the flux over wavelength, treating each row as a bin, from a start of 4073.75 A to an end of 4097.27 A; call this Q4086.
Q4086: 63.2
